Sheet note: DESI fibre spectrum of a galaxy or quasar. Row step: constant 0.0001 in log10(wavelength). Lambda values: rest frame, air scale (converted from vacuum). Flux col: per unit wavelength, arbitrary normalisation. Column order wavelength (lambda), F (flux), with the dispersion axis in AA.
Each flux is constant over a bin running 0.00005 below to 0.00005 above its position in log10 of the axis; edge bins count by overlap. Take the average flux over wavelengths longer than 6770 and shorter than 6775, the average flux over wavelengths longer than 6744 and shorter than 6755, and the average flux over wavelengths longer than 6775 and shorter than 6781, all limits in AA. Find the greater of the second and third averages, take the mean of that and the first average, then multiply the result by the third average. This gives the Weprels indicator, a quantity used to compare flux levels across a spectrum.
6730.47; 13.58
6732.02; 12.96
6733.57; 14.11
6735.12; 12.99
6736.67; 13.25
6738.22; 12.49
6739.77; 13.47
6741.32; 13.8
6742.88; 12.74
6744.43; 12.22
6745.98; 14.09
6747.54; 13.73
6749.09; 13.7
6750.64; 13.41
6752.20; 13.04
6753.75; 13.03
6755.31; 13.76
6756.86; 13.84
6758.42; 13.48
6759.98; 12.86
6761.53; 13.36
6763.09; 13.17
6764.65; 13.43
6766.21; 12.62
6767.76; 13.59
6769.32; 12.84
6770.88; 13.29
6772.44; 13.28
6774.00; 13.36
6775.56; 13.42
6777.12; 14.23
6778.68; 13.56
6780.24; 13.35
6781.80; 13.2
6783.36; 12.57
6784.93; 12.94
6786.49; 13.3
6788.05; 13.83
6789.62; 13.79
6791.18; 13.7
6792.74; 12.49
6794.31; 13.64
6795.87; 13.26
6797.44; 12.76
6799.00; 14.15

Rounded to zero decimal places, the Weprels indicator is 184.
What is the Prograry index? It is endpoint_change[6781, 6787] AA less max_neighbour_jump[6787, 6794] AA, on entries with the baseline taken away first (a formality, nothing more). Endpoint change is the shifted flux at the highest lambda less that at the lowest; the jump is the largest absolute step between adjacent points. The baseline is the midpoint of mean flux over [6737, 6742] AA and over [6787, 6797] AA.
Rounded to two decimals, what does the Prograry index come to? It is -1.11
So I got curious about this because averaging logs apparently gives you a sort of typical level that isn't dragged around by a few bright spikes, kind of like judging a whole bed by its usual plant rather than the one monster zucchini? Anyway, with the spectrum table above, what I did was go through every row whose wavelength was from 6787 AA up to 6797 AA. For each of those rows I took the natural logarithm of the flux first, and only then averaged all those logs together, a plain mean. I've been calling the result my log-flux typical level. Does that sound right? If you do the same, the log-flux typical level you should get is 2.60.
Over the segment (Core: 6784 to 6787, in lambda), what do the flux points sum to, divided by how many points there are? 13.1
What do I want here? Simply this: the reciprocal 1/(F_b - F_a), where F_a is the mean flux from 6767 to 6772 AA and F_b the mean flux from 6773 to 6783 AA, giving 4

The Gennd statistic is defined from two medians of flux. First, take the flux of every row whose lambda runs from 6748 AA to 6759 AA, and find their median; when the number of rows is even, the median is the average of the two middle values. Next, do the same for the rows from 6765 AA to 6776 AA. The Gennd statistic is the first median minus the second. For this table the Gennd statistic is 0.19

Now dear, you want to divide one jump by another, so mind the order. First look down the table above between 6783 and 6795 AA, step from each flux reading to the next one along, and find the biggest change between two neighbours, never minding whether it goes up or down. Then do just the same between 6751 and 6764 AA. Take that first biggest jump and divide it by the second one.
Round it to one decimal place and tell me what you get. 1.7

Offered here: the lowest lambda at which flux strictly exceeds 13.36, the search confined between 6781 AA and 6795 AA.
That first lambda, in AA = 6788.05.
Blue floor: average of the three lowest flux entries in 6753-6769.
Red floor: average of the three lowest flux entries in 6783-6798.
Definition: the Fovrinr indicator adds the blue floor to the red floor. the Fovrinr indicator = 25.4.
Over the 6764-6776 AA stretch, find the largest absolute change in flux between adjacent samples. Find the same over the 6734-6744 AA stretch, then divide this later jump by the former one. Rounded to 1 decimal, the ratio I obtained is 1.1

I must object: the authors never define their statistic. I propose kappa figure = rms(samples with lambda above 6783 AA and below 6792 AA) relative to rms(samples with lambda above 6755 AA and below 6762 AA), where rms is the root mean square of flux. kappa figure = 0.99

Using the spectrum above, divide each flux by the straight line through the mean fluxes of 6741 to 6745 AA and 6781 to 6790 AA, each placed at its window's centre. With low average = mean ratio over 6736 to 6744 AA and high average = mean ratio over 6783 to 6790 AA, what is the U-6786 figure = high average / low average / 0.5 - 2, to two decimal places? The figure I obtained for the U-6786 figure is -0.04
